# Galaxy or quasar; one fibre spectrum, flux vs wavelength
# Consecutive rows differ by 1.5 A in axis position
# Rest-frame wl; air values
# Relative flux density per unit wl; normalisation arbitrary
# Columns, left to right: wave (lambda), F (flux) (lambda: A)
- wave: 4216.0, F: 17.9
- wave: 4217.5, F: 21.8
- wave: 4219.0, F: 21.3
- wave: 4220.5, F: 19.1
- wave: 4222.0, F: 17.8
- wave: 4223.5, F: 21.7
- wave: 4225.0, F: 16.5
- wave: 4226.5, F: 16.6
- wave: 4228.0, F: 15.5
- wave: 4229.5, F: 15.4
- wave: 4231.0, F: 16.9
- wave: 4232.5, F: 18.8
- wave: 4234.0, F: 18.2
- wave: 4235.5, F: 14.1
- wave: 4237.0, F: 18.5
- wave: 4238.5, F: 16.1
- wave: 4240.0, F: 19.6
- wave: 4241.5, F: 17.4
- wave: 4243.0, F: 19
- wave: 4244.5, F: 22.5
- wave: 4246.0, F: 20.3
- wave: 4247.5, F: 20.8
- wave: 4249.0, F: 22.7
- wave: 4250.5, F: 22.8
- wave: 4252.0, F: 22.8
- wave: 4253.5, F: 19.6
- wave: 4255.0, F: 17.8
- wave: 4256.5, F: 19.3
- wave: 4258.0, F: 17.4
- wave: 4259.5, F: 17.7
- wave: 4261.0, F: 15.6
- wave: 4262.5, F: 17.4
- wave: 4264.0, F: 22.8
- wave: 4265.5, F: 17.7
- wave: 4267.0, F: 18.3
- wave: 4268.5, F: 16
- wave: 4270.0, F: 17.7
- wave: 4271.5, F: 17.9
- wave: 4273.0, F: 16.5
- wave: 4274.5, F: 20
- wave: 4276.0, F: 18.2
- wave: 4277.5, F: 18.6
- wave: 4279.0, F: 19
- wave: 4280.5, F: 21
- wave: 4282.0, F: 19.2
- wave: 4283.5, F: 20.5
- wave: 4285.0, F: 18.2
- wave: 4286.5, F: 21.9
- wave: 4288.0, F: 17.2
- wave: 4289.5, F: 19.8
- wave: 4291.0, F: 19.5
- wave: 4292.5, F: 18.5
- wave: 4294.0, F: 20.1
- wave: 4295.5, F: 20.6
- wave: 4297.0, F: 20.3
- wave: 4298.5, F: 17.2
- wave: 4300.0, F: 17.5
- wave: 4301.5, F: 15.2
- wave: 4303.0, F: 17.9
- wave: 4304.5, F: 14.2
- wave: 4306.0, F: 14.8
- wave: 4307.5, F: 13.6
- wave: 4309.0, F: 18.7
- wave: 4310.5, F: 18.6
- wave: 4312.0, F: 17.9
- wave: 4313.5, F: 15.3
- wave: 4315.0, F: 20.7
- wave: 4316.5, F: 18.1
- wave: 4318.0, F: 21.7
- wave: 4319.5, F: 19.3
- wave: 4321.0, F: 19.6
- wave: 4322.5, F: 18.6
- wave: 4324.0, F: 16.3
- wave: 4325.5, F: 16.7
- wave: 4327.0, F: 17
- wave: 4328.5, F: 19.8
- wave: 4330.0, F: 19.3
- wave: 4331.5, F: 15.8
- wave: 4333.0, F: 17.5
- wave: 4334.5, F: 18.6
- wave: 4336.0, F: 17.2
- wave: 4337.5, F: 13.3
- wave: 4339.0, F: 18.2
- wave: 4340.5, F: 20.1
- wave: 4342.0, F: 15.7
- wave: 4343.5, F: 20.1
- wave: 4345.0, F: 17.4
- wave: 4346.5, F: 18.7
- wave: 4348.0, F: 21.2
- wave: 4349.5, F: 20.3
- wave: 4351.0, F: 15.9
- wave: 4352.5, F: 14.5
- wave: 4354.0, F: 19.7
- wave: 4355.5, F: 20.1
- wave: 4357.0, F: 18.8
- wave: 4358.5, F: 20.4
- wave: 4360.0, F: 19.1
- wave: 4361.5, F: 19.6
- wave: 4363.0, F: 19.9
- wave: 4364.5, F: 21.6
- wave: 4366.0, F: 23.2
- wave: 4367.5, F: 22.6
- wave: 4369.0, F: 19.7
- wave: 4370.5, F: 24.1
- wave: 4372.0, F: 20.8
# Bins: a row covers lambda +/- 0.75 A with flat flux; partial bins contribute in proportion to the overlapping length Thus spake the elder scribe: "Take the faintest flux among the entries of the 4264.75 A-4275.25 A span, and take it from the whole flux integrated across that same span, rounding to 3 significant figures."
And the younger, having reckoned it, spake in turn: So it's 170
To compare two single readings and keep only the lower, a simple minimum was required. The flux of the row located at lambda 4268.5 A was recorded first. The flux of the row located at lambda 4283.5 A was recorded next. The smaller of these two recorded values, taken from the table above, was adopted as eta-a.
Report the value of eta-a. 16.0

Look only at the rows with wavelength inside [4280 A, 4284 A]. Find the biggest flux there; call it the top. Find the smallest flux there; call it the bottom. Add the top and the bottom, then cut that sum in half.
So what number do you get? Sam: 20.1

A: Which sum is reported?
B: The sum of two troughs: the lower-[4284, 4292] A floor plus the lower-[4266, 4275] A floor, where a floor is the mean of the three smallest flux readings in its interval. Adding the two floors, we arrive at 35.0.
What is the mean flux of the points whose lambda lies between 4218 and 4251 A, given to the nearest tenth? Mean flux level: 18.7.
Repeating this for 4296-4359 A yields 17.9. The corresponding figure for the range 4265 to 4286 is 18.5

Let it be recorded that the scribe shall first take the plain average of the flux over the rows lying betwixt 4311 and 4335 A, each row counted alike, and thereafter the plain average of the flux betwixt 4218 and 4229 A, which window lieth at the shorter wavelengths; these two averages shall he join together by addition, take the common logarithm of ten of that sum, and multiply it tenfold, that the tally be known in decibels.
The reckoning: 15.6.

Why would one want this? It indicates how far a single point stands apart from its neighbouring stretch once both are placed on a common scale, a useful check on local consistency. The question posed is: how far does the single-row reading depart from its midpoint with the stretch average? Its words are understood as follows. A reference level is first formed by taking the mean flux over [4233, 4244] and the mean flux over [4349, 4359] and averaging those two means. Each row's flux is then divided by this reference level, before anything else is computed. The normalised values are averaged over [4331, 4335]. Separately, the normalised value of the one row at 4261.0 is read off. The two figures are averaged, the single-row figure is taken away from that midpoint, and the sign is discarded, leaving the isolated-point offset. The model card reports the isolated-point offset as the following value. 0.047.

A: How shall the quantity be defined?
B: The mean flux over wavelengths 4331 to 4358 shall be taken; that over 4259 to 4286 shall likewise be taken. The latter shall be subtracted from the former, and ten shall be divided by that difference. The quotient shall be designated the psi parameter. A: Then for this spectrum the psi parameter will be -20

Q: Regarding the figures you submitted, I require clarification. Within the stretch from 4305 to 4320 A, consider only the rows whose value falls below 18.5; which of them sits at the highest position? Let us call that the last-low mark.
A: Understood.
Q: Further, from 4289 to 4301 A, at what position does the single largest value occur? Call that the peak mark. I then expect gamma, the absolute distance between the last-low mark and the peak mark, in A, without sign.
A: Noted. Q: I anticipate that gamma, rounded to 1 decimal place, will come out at 21.0 A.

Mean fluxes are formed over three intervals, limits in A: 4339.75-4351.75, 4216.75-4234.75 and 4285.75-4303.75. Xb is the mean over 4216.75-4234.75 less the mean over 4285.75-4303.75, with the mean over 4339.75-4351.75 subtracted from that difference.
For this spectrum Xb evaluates -19.2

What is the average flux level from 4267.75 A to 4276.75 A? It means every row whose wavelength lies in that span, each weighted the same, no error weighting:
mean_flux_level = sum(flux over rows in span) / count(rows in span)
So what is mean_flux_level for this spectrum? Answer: 17.7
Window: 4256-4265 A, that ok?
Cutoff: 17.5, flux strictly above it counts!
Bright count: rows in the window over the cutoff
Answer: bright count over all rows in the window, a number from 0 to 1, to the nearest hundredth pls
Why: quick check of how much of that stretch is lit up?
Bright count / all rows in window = 0.50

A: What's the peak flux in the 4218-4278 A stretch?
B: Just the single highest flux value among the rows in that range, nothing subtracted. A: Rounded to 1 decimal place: 22.8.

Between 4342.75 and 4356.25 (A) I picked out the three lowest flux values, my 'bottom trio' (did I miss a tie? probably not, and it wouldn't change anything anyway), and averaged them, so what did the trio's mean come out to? 15.9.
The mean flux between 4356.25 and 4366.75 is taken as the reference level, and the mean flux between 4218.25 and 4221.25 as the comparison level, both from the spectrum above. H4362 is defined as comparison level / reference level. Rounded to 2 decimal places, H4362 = 0.99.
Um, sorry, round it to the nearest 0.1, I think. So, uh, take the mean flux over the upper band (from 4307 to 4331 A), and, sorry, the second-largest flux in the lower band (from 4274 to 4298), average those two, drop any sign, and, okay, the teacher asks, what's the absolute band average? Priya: 19.6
